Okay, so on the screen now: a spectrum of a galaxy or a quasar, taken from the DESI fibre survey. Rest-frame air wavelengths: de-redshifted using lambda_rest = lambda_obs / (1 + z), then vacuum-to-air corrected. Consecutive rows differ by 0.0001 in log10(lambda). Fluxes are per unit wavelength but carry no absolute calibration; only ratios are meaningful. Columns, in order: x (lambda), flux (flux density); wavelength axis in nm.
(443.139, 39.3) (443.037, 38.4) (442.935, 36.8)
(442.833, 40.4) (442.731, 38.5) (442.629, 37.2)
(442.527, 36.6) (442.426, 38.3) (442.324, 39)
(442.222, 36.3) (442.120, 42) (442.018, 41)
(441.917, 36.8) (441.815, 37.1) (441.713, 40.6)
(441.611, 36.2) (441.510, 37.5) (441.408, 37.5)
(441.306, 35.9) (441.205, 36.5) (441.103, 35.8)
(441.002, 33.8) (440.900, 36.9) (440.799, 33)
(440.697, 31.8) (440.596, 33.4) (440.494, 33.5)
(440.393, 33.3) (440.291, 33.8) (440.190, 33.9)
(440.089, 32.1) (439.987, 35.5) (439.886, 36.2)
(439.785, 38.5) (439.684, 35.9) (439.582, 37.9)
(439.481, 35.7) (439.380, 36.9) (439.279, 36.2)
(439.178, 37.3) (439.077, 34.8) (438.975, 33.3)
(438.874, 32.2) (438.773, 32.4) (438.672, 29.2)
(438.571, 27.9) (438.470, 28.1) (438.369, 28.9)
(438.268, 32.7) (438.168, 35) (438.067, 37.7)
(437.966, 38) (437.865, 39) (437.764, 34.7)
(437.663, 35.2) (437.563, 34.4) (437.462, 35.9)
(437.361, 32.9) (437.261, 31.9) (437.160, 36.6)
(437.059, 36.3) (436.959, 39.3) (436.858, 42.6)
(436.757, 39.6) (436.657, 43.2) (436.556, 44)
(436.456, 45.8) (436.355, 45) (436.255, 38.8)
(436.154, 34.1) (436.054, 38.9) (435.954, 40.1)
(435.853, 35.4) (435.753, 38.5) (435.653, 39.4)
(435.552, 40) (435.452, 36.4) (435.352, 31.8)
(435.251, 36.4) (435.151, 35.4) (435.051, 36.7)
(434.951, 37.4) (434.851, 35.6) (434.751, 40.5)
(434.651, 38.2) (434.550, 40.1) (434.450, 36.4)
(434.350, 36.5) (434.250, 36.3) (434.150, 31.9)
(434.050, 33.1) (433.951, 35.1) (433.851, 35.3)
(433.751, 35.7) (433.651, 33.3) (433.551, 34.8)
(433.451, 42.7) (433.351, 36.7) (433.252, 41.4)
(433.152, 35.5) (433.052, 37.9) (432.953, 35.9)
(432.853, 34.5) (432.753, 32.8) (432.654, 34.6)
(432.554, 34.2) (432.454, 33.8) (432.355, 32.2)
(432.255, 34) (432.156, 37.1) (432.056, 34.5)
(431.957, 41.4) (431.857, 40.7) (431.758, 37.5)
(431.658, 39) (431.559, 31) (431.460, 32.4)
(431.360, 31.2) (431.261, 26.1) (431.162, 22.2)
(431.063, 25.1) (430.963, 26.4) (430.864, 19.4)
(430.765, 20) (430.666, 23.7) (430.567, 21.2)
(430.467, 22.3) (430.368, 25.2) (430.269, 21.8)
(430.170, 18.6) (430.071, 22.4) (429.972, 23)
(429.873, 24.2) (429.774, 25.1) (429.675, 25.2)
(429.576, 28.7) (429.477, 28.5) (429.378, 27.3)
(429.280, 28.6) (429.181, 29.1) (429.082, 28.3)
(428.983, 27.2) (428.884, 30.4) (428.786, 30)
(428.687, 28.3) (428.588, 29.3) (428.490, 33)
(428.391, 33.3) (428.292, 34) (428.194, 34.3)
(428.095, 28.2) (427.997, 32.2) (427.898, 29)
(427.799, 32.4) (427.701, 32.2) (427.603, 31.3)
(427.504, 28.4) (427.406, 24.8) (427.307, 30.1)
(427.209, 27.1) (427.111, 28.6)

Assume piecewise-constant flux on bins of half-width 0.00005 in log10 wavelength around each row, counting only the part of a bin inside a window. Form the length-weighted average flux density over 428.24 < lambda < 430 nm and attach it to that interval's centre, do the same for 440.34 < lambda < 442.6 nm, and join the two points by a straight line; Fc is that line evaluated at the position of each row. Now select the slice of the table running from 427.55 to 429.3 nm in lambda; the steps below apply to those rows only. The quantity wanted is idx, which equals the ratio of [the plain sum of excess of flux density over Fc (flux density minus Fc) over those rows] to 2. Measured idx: 22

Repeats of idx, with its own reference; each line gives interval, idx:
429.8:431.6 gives -49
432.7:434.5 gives 40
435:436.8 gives 53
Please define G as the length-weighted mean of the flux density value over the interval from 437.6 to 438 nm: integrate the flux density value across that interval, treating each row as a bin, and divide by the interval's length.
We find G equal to 37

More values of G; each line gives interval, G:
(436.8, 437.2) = 39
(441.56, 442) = 38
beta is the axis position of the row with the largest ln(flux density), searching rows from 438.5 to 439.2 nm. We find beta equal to 439.178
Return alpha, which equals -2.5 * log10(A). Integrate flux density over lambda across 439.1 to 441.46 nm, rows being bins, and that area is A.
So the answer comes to -4.80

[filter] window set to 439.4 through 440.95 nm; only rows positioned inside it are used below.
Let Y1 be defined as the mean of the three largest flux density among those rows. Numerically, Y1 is 37.8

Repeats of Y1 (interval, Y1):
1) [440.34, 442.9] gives 41.2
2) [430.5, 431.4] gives 27.9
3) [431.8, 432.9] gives 39.7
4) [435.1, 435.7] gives 38.6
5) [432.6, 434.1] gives 40.7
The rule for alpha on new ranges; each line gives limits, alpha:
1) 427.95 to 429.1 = -3.87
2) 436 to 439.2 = -5.16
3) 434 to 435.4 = -4.26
